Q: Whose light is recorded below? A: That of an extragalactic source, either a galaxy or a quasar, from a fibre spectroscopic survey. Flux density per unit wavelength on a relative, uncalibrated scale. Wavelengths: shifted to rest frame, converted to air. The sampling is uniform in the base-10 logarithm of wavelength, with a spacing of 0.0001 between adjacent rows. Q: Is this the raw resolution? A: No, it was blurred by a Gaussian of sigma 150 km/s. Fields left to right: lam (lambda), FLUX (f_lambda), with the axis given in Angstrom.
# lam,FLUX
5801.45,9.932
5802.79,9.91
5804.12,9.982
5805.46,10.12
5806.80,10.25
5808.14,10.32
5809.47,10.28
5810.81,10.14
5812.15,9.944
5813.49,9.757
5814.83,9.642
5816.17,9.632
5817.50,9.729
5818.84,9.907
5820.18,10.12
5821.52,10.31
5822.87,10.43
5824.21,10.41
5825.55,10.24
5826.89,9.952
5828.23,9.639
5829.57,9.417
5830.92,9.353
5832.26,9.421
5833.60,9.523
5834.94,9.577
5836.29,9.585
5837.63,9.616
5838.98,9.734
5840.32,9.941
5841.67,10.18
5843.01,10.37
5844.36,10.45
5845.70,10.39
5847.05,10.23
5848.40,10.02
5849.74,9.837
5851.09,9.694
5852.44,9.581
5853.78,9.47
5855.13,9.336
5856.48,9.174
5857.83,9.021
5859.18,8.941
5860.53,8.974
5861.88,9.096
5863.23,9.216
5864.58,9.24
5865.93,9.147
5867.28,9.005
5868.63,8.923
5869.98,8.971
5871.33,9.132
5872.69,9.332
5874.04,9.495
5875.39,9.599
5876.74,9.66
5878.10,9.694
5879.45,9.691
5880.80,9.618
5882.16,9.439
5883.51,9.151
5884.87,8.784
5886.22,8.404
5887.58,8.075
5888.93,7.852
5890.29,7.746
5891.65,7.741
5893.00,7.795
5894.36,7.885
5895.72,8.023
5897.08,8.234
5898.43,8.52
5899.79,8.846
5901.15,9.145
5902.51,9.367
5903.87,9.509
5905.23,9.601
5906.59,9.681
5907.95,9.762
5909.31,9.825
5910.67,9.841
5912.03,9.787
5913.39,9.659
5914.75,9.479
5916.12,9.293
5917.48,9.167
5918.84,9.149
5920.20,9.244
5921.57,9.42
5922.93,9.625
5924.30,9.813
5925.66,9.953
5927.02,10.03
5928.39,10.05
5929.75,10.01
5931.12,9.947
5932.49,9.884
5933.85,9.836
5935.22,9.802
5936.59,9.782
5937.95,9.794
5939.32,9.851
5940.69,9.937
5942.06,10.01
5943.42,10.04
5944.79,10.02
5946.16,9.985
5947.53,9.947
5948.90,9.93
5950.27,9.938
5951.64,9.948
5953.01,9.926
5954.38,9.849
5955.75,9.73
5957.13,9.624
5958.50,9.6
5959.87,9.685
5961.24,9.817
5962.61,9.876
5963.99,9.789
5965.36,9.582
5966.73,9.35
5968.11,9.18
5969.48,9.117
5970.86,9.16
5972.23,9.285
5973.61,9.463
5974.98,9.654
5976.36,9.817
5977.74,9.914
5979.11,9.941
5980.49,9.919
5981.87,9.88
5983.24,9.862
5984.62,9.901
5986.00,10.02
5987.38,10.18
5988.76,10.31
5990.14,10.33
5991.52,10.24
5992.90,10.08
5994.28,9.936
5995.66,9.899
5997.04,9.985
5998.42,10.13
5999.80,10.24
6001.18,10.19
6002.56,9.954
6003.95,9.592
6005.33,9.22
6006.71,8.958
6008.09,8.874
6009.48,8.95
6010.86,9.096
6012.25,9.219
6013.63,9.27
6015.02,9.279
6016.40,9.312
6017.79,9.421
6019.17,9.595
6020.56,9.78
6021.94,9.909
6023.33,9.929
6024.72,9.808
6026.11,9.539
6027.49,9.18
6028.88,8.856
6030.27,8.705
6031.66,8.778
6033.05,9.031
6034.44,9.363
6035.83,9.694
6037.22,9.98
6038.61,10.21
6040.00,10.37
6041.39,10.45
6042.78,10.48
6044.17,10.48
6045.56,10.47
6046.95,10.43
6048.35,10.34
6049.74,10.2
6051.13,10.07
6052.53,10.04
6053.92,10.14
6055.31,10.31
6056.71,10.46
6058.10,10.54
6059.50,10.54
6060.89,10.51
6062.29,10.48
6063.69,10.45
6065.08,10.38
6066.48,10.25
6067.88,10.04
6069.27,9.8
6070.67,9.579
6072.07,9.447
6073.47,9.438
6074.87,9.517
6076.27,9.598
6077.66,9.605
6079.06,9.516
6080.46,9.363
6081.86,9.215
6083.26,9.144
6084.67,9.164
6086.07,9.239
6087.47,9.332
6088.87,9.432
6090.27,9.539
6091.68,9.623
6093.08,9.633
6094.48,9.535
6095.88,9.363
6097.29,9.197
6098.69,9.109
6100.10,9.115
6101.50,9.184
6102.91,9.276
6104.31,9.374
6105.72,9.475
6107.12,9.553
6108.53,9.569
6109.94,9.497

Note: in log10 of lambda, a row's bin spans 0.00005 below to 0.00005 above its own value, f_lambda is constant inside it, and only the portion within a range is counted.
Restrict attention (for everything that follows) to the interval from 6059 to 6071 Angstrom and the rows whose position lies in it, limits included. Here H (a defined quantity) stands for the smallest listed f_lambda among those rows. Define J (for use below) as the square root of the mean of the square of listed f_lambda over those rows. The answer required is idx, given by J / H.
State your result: 1.068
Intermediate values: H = 9.579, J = 10.23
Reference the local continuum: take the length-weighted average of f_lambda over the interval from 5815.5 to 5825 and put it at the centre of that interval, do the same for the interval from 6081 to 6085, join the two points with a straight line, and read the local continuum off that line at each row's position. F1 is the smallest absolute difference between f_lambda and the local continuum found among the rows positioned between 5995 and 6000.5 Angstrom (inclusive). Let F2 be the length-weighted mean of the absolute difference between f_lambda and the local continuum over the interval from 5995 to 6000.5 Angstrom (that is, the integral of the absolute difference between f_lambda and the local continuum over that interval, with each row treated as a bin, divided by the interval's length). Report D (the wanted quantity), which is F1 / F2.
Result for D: 0.71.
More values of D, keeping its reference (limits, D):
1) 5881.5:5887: 0.46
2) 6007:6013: 0.50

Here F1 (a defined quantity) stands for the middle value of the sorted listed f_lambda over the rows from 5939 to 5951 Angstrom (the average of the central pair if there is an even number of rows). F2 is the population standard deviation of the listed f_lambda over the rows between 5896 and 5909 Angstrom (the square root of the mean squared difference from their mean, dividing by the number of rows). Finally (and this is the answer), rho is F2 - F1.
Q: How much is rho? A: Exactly -9.44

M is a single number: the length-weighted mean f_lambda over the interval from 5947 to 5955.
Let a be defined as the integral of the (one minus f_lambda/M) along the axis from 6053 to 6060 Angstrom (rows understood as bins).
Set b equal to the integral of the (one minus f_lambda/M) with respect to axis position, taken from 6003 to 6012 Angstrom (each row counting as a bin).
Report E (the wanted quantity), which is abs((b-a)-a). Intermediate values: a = -0.3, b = 0.7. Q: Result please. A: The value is 1.4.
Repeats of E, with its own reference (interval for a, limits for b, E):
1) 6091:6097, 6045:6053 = 0.8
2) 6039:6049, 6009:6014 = 1.4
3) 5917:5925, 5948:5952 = 0.8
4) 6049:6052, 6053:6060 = 0.2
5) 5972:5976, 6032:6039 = 0.1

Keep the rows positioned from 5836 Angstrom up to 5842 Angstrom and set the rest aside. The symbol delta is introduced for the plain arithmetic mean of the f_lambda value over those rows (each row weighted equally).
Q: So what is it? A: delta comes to 9.8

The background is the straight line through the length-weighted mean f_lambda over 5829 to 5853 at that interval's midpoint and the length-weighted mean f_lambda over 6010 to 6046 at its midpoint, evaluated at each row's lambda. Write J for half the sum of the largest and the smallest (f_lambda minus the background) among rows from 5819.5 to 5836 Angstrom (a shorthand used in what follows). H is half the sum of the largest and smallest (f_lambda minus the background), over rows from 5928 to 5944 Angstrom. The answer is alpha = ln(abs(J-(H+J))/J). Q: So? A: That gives 1.44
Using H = 0.2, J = 0.05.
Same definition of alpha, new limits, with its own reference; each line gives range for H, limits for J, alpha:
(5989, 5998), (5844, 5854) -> 1.19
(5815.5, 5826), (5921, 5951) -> 3.56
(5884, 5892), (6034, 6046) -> 1.56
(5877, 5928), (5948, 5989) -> 3.03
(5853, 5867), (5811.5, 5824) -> 1.23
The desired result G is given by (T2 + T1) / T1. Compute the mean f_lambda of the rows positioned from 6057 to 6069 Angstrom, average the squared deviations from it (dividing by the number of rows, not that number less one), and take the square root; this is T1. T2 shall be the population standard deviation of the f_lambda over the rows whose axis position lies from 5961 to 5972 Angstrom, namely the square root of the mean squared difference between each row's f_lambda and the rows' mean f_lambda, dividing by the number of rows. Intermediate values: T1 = 0.16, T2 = 0.30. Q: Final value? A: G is 2.8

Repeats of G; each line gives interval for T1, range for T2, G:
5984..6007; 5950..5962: 1.4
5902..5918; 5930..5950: 1.4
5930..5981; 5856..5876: 1.8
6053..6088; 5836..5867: 1.9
